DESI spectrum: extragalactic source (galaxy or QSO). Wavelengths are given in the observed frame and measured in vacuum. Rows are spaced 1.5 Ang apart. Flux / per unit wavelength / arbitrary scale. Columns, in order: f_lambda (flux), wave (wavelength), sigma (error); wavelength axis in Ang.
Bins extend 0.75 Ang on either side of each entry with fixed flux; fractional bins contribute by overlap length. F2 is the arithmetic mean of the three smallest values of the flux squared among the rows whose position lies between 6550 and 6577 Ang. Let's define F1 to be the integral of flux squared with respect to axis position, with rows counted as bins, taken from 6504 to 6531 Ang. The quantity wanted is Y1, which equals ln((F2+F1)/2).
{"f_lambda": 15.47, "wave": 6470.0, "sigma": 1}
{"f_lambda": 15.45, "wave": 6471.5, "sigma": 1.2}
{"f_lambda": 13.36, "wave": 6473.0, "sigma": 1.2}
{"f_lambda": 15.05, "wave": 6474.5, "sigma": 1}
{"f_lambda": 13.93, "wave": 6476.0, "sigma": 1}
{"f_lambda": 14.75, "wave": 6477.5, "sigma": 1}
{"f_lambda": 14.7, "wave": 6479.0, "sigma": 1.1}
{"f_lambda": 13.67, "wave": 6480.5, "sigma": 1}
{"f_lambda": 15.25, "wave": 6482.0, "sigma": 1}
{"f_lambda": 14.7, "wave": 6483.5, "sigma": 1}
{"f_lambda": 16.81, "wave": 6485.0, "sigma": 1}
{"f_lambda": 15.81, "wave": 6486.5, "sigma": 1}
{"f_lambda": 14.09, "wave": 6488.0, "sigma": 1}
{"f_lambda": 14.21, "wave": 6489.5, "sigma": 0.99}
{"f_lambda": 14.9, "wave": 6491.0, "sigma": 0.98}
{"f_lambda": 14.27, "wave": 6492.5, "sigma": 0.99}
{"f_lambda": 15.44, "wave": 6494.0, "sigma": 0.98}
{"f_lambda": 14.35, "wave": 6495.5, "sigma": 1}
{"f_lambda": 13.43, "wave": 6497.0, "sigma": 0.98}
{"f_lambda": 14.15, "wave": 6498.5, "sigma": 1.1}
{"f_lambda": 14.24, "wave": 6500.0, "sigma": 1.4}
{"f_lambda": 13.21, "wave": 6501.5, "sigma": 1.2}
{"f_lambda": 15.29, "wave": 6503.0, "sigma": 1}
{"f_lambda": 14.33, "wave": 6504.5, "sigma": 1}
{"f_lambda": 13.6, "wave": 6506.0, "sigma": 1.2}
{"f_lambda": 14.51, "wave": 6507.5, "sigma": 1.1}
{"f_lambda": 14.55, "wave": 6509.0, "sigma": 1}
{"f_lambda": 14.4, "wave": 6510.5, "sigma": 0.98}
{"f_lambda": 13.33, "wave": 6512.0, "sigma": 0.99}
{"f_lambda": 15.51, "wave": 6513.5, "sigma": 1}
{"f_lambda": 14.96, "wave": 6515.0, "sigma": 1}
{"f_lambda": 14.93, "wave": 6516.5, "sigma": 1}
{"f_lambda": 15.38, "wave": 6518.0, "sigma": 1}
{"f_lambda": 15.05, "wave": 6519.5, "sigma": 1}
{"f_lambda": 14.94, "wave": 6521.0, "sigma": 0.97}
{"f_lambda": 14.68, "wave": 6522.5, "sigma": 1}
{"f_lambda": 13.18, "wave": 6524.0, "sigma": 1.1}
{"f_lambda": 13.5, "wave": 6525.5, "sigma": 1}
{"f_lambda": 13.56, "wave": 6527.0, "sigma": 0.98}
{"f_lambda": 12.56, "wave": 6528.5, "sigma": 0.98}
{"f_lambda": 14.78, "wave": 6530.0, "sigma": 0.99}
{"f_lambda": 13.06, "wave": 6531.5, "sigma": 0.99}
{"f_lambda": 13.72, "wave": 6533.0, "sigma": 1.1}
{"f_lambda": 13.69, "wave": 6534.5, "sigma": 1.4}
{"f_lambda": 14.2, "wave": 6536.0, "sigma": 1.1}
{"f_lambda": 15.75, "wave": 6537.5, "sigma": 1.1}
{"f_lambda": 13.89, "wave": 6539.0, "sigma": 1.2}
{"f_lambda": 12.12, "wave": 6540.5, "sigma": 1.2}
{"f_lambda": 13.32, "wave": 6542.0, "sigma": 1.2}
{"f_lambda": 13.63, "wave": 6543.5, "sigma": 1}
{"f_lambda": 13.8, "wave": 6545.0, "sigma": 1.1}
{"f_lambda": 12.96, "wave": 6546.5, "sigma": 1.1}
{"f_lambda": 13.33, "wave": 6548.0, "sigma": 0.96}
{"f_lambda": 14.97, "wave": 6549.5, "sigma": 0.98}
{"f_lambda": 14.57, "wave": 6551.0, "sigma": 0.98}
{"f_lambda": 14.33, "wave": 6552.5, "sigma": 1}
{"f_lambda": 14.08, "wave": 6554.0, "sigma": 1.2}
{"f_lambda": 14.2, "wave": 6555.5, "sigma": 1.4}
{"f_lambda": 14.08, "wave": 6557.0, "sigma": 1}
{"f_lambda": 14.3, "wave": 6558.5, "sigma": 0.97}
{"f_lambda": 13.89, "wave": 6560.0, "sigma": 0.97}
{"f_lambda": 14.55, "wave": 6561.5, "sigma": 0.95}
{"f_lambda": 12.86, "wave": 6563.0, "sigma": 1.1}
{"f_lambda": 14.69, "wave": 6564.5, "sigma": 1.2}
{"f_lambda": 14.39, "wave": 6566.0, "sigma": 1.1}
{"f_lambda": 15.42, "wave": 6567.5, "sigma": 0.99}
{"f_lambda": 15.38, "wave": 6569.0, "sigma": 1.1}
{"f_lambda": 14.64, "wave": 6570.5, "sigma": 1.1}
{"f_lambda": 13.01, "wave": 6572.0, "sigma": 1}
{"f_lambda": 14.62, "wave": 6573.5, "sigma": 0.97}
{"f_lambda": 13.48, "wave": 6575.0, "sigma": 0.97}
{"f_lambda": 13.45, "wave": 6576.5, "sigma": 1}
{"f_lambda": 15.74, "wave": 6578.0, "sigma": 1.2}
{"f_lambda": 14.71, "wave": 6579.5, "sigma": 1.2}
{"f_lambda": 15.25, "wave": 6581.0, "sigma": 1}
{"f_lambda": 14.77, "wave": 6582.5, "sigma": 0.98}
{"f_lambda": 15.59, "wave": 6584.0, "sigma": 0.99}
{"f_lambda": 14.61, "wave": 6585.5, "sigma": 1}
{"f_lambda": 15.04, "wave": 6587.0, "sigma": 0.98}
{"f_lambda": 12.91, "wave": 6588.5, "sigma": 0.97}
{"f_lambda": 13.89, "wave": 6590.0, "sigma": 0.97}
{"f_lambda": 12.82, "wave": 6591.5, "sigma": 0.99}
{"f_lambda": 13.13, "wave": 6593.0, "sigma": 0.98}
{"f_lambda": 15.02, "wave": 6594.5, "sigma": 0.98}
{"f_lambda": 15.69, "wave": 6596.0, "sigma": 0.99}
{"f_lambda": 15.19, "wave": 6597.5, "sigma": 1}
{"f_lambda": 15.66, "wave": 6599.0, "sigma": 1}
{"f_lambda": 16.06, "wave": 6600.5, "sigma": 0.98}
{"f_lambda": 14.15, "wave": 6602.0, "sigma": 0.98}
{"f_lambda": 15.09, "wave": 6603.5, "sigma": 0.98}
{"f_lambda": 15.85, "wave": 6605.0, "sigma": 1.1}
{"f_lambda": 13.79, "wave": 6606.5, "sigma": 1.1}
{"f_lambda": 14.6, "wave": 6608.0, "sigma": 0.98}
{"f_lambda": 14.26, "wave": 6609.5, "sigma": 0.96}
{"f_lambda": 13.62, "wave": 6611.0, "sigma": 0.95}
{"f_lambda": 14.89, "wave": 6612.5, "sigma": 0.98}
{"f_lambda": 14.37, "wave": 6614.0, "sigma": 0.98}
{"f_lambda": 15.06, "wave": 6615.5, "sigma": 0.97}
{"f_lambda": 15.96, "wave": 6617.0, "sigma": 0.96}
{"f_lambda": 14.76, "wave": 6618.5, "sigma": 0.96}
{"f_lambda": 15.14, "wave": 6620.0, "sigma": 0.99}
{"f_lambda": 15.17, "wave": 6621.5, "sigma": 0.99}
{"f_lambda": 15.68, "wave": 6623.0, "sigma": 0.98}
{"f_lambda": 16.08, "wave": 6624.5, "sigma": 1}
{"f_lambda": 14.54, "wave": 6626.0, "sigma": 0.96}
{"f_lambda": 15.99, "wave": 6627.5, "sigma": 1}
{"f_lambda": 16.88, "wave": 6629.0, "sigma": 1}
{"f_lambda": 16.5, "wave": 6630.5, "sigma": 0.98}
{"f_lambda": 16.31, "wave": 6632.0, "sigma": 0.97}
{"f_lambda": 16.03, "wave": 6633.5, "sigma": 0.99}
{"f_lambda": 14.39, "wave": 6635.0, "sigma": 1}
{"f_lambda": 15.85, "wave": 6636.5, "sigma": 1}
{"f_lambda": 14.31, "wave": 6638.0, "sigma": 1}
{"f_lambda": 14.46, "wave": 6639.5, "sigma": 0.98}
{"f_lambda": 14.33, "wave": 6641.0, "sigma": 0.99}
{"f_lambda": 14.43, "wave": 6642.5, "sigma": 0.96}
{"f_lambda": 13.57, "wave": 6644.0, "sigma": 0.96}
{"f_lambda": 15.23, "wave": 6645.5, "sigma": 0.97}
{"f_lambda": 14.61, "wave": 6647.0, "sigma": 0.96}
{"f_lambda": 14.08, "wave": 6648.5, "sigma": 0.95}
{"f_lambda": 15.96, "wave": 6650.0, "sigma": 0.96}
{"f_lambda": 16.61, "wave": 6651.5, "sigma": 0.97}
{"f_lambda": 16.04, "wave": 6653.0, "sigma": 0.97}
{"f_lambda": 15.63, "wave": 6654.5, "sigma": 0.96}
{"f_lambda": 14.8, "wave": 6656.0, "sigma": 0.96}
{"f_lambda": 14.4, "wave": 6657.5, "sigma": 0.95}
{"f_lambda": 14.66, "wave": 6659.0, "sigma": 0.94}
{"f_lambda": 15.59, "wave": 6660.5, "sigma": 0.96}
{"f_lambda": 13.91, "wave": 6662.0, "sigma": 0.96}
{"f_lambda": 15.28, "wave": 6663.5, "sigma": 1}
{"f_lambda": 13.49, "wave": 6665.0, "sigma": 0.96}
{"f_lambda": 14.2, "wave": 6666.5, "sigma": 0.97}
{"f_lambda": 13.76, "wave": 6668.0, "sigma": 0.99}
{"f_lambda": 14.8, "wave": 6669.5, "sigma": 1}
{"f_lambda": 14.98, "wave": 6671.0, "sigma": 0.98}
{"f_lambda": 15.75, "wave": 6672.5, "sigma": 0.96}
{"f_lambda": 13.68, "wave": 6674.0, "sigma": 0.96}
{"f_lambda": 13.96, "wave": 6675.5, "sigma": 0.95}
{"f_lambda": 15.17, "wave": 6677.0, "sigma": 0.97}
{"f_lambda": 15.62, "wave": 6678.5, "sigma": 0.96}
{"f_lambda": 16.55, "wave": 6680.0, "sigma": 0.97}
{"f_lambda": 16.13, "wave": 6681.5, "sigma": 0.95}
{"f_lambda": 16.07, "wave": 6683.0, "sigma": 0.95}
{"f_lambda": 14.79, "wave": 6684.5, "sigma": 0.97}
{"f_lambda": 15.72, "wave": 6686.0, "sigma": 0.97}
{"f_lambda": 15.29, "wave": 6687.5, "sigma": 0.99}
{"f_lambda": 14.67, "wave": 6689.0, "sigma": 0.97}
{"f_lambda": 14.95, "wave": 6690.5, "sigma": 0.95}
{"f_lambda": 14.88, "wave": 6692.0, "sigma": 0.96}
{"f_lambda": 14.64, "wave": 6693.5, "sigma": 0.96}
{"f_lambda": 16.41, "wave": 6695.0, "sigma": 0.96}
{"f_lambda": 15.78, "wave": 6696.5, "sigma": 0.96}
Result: 7.96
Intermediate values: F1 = 5545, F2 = 172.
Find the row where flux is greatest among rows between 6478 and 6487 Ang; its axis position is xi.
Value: 6485.0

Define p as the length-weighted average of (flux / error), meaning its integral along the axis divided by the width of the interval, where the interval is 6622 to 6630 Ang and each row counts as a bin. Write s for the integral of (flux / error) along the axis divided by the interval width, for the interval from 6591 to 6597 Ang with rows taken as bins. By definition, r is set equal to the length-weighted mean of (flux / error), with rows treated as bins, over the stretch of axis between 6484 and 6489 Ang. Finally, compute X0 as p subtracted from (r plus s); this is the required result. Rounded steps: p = 16.0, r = 15.5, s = 14.5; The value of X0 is 13.9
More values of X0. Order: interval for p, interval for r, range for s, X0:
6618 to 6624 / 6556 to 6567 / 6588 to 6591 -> 11.9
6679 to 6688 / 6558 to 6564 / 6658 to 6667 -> 12.6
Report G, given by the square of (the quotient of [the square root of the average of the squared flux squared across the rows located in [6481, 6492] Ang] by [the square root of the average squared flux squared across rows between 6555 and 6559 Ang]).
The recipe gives 1.3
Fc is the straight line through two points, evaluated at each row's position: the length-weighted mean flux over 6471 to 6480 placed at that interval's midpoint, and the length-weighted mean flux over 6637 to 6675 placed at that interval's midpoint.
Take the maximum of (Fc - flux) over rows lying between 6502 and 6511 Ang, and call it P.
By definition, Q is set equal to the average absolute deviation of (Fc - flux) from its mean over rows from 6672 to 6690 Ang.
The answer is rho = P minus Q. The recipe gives 0.2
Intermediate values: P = 0.93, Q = 0.69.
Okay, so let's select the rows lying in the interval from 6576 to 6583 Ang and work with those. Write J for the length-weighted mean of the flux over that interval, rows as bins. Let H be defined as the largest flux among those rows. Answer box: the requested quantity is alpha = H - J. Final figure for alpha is 0.91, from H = 15.74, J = 14.8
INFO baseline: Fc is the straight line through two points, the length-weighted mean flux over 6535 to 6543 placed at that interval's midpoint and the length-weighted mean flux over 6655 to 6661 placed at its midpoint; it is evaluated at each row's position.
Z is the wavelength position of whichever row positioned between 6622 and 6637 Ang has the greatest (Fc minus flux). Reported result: 6635.0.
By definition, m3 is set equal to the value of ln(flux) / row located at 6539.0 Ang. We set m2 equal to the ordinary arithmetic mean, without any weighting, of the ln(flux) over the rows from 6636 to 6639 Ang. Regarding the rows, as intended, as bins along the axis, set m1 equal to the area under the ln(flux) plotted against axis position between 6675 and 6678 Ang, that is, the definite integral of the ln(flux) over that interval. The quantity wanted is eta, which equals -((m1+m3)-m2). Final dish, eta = -7.98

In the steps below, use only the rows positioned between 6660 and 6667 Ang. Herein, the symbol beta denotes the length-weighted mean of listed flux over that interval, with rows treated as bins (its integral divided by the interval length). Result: 14.5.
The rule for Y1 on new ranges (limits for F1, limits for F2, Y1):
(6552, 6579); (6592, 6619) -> 7.96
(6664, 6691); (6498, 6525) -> 8.05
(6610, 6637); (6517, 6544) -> 8.10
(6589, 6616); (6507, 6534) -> 8.00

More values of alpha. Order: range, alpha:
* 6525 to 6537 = 1.10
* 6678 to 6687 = 0.75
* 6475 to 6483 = 0.76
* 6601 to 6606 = 0.83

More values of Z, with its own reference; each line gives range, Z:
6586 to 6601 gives 6591.5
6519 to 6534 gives 6528.5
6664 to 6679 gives 6665.0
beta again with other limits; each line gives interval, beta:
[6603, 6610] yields 14.7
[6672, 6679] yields 14.8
